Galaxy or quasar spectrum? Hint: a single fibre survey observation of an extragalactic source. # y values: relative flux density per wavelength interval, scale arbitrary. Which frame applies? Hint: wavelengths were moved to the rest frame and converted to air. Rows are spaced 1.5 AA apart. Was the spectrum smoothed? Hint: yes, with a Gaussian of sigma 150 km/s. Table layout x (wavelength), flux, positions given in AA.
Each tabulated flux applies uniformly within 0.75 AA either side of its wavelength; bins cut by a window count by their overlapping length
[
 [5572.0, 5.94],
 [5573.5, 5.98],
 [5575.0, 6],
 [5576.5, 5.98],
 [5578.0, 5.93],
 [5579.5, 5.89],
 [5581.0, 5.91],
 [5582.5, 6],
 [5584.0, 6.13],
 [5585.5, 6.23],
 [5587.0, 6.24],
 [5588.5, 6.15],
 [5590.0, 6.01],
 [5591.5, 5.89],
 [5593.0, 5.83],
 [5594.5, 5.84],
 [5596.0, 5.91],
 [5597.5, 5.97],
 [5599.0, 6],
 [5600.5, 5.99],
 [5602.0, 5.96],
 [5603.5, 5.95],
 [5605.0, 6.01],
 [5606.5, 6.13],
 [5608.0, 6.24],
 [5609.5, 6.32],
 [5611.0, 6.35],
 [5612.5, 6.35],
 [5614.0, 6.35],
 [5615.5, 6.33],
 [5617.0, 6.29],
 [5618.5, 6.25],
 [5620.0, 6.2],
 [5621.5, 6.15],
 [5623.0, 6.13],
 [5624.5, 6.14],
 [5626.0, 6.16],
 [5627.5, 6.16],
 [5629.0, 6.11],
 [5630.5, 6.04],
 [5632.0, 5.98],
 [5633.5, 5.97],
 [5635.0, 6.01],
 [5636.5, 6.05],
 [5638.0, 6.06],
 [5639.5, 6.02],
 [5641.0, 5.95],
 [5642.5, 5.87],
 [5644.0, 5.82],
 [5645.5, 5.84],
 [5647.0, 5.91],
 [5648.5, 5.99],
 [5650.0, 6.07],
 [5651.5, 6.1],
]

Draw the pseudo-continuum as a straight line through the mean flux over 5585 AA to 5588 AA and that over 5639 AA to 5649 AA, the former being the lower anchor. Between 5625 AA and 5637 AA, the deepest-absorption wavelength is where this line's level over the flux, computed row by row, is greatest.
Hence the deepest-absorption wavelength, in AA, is 5633.5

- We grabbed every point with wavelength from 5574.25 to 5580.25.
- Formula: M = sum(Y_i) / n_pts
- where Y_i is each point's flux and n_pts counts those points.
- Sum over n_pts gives 5.95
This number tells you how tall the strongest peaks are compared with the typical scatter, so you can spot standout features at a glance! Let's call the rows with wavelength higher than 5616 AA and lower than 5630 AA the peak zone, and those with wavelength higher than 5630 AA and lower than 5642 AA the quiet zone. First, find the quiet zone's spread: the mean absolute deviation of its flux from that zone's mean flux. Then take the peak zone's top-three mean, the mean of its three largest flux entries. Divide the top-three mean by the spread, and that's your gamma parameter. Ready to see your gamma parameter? 192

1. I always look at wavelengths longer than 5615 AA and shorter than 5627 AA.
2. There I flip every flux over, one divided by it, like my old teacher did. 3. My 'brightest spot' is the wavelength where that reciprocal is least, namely 5615.5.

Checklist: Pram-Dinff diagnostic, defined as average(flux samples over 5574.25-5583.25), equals 5.95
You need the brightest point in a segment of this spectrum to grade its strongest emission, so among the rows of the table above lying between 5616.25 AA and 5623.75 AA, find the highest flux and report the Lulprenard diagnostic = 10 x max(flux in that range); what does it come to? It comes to 63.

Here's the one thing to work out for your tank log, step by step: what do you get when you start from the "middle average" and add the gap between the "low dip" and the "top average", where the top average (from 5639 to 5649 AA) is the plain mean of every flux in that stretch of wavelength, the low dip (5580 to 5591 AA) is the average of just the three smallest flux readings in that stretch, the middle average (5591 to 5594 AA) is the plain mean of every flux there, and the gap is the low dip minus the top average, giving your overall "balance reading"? 5.9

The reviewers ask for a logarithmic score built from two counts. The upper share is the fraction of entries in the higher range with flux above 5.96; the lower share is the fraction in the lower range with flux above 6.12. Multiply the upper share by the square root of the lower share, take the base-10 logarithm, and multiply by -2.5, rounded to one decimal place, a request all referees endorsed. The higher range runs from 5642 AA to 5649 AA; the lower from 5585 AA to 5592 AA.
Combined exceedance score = 2.0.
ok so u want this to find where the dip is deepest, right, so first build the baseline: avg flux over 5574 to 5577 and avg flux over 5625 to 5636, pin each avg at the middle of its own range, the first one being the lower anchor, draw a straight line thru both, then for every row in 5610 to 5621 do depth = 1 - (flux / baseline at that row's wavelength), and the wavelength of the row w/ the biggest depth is 5620.0 AA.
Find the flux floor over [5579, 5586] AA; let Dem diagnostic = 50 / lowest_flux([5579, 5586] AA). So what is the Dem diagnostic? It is 8.49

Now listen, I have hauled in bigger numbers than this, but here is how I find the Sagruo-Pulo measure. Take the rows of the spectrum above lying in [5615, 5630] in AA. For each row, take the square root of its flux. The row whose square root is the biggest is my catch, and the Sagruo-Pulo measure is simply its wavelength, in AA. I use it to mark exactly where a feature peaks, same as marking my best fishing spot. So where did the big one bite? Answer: 5615.5 AA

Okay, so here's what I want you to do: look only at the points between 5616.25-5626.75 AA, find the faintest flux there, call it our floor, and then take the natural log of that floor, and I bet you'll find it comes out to 1.81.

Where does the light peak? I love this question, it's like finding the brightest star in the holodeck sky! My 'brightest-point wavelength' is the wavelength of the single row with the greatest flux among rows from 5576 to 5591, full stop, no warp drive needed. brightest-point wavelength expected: 5587.0 AA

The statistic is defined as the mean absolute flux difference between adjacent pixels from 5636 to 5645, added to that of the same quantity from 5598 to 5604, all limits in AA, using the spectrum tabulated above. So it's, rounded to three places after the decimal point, 0.067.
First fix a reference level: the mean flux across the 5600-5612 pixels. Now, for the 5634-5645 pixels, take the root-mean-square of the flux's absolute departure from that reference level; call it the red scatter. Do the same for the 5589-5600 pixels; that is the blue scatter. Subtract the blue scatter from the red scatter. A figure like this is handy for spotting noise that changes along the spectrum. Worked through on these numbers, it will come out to -0.04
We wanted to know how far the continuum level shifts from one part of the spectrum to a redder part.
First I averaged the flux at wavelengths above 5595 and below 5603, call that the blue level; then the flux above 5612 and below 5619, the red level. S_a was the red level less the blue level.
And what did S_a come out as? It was 0.35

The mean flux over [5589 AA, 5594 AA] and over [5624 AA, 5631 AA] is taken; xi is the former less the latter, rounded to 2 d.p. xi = -0.21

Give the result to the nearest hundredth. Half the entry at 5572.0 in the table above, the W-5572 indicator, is 2.97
